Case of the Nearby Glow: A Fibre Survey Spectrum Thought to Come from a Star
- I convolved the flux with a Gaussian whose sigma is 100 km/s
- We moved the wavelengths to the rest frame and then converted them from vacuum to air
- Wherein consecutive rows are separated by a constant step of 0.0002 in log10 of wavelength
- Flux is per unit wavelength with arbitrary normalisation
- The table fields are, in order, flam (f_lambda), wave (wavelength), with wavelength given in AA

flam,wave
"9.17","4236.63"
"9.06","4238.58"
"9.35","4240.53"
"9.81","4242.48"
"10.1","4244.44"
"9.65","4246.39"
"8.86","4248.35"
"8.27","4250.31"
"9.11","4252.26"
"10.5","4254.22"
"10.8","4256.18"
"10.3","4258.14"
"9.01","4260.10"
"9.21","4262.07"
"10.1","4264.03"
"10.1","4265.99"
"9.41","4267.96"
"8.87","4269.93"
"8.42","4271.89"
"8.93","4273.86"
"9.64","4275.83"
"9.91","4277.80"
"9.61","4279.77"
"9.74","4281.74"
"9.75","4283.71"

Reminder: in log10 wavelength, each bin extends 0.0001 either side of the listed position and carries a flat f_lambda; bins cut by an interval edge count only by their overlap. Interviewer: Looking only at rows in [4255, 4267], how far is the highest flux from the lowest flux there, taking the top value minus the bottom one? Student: 1.8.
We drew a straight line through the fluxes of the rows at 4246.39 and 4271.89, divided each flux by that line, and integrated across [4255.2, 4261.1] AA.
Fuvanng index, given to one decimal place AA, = 6.5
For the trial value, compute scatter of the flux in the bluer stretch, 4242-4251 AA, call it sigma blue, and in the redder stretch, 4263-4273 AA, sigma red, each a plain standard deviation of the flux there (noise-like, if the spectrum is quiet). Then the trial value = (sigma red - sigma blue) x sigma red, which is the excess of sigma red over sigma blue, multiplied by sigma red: -0.01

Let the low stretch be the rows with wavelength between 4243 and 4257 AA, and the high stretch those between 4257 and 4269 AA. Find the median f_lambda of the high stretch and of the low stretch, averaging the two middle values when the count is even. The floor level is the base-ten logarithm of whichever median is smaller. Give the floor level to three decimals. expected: 0.985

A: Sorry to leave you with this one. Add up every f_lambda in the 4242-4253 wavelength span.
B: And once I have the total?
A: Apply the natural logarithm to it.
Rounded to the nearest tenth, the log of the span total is 4.0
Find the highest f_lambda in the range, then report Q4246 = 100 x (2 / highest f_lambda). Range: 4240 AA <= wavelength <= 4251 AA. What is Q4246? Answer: 19.80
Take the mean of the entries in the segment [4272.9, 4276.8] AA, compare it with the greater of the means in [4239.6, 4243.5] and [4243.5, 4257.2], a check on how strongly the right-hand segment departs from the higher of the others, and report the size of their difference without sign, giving 0.33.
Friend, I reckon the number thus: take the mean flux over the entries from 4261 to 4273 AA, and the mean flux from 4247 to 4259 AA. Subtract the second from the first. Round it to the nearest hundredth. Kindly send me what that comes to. -0.29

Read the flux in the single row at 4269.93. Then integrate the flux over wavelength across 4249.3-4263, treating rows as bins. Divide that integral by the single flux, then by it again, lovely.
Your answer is 1.67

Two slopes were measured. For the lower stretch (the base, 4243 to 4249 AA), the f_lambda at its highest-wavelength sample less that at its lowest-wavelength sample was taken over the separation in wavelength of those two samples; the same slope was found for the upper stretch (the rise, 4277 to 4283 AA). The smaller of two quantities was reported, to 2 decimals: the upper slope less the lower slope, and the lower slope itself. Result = -0.32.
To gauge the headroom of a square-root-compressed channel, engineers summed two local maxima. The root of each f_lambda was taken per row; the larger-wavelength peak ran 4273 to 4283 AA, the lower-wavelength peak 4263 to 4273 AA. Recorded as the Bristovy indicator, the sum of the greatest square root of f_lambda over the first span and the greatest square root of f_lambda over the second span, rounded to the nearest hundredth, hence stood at 6.33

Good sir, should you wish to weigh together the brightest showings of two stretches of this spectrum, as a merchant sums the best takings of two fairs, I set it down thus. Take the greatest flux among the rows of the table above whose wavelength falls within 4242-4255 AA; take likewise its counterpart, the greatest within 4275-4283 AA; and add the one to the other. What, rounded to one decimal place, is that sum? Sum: 20.4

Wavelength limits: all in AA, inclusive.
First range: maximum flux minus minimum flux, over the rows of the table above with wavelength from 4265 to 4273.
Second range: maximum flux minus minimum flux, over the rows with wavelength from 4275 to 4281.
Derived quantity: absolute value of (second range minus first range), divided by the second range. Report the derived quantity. 4.6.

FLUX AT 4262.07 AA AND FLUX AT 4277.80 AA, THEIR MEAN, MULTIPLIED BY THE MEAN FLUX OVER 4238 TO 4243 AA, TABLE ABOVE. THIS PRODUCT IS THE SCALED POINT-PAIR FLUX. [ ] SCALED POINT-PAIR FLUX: 89.9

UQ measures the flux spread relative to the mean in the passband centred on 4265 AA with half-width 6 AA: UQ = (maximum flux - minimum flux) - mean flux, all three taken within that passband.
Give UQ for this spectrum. -8.2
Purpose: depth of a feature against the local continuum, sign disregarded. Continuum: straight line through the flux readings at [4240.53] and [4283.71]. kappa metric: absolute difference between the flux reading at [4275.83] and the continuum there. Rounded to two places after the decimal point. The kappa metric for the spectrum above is 0.04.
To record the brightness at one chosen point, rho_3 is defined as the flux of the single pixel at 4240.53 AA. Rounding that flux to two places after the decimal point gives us 9.35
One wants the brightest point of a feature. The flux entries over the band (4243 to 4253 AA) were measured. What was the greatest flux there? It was 10.1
